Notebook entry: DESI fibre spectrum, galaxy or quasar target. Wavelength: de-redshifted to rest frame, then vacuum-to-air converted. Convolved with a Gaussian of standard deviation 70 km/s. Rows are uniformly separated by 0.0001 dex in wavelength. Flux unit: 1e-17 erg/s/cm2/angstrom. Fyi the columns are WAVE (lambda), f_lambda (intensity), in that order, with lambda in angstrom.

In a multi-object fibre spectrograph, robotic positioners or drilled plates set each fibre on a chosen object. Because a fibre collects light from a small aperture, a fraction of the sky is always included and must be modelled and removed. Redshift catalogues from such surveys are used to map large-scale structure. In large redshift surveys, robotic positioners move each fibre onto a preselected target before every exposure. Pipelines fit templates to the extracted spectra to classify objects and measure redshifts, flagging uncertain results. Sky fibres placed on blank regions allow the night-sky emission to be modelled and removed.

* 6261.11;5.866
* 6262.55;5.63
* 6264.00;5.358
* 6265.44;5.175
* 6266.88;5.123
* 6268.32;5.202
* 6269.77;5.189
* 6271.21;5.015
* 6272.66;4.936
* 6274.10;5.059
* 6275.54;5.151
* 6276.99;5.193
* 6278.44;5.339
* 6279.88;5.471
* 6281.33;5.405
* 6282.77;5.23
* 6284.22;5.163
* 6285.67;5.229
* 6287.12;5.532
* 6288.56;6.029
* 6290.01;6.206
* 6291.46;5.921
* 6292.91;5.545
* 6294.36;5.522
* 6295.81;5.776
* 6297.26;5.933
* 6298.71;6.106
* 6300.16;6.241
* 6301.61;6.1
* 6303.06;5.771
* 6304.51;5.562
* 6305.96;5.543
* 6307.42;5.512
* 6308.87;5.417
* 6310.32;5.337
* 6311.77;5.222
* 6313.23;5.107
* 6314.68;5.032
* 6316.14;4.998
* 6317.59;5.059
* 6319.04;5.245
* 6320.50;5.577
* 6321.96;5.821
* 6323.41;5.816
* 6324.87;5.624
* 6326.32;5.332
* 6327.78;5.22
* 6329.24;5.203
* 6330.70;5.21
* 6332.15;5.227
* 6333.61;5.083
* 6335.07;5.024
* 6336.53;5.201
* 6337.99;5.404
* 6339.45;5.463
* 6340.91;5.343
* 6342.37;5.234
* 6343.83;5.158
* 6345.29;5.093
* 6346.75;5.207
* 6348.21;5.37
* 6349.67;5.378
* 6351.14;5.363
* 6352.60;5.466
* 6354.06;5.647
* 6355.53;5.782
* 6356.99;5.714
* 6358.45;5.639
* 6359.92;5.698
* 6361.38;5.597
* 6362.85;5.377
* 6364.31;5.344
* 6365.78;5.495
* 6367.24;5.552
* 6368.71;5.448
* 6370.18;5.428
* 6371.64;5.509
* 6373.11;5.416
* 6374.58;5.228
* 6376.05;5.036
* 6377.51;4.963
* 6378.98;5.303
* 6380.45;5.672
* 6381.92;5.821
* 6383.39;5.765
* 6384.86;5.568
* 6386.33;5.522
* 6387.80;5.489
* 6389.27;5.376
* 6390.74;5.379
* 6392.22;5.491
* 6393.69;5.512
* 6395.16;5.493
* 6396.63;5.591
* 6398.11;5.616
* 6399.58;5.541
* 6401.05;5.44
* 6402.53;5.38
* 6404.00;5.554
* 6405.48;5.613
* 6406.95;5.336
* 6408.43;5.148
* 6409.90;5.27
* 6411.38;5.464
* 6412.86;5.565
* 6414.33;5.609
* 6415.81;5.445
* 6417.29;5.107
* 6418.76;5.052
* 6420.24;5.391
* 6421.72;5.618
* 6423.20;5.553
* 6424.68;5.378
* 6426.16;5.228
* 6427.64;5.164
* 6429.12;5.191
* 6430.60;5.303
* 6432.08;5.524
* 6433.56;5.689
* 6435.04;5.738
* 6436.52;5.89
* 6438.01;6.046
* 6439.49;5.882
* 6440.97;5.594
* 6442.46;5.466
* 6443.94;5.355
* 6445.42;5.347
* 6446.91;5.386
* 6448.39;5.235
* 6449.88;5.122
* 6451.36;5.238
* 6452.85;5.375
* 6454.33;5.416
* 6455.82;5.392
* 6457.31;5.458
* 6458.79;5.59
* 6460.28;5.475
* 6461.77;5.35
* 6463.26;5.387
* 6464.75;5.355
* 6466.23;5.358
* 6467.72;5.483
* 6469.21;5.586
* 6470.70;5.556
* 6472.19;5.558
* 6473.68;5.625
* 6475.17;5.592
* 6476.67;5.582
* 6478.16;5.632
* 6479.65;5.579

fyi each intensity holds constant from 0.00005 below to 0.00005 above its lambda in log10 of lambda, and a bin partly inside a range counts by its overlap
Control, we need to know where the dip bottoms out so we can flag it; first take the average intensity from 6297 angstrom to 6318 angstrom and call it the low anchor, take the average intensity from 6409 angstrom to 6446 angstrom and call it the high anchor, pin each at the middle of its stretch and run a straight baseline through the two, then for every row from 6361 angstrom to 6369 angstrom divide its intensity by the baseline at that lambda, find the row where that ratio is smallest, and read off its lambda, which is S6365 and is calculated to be 6364.31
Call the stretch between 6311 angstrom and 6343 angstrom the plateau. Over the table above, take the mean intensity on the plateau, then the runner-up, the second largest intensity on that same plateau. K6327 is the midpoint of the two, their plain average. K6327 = 5.55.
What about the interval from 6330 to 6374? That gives 5.55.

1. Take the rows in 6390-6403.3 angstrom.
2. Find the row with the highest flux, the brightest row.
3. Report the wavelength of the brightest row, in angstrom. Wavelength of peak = 6398.11 angstrom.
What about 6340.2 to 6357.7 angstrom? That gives 6355.53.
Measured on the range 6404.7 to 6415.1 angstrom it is 6405.48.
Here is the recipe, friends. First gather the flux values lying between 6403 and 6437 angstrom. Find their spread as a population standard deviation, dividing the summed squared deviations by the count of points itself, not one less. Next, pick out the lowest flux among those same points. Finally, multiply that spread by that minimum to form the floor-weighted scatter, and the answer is 1.1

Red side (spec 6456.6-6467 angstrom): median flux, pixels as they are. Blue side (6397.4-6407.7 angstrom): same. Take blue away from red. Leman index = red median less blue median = -0.15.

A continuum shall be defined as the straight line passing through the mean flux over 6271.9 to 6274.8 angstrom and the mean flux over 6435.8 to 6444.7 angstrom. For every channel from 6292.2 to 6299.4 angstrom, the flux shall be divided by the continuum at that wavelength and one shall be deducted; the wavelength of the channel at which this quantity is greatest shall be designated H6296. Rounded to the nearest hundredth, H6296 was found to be 6298.71 angstrom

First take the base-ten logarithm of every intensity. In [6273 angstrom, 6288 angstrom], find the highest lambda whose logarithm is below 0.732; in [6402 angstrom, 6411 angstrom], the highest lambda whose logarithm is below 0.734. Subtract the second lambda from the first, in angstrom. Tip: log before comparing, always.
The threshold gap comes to -124.2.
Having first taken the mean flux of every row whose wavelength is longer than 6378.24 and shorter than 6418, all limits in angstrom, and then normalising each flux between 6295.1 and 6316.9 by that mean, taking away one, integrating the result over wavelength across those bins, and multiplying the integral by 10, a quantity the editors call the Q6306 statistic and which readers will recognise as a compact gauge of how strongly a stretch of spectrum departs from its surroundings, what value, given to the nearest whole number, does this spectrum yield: 4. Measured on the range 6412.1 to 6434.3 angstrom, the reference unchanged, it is -4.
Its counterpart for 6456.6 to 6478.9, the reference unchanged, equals 1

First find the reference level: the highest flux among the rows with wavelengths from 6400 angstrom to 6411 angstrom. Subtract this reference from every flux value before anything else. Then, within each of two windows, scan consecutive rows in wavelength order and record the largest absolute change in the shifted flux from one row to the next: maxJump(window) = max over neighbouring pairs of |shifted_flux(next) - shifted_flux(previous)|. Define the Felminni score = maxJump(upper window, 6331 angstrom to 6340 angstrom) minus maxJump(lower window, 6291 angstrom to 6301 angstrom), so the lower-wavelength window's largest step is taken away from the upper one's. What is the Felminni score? -0.17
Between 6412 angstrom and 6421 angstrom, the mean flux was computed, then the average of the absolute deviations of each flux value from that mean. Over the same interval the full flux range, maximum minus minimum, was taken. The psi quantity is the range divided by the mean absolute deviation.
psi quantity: 3.0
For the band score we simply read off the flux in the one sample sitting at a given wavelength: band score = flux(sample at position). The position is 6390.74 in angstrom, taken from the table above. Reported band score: 5.379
